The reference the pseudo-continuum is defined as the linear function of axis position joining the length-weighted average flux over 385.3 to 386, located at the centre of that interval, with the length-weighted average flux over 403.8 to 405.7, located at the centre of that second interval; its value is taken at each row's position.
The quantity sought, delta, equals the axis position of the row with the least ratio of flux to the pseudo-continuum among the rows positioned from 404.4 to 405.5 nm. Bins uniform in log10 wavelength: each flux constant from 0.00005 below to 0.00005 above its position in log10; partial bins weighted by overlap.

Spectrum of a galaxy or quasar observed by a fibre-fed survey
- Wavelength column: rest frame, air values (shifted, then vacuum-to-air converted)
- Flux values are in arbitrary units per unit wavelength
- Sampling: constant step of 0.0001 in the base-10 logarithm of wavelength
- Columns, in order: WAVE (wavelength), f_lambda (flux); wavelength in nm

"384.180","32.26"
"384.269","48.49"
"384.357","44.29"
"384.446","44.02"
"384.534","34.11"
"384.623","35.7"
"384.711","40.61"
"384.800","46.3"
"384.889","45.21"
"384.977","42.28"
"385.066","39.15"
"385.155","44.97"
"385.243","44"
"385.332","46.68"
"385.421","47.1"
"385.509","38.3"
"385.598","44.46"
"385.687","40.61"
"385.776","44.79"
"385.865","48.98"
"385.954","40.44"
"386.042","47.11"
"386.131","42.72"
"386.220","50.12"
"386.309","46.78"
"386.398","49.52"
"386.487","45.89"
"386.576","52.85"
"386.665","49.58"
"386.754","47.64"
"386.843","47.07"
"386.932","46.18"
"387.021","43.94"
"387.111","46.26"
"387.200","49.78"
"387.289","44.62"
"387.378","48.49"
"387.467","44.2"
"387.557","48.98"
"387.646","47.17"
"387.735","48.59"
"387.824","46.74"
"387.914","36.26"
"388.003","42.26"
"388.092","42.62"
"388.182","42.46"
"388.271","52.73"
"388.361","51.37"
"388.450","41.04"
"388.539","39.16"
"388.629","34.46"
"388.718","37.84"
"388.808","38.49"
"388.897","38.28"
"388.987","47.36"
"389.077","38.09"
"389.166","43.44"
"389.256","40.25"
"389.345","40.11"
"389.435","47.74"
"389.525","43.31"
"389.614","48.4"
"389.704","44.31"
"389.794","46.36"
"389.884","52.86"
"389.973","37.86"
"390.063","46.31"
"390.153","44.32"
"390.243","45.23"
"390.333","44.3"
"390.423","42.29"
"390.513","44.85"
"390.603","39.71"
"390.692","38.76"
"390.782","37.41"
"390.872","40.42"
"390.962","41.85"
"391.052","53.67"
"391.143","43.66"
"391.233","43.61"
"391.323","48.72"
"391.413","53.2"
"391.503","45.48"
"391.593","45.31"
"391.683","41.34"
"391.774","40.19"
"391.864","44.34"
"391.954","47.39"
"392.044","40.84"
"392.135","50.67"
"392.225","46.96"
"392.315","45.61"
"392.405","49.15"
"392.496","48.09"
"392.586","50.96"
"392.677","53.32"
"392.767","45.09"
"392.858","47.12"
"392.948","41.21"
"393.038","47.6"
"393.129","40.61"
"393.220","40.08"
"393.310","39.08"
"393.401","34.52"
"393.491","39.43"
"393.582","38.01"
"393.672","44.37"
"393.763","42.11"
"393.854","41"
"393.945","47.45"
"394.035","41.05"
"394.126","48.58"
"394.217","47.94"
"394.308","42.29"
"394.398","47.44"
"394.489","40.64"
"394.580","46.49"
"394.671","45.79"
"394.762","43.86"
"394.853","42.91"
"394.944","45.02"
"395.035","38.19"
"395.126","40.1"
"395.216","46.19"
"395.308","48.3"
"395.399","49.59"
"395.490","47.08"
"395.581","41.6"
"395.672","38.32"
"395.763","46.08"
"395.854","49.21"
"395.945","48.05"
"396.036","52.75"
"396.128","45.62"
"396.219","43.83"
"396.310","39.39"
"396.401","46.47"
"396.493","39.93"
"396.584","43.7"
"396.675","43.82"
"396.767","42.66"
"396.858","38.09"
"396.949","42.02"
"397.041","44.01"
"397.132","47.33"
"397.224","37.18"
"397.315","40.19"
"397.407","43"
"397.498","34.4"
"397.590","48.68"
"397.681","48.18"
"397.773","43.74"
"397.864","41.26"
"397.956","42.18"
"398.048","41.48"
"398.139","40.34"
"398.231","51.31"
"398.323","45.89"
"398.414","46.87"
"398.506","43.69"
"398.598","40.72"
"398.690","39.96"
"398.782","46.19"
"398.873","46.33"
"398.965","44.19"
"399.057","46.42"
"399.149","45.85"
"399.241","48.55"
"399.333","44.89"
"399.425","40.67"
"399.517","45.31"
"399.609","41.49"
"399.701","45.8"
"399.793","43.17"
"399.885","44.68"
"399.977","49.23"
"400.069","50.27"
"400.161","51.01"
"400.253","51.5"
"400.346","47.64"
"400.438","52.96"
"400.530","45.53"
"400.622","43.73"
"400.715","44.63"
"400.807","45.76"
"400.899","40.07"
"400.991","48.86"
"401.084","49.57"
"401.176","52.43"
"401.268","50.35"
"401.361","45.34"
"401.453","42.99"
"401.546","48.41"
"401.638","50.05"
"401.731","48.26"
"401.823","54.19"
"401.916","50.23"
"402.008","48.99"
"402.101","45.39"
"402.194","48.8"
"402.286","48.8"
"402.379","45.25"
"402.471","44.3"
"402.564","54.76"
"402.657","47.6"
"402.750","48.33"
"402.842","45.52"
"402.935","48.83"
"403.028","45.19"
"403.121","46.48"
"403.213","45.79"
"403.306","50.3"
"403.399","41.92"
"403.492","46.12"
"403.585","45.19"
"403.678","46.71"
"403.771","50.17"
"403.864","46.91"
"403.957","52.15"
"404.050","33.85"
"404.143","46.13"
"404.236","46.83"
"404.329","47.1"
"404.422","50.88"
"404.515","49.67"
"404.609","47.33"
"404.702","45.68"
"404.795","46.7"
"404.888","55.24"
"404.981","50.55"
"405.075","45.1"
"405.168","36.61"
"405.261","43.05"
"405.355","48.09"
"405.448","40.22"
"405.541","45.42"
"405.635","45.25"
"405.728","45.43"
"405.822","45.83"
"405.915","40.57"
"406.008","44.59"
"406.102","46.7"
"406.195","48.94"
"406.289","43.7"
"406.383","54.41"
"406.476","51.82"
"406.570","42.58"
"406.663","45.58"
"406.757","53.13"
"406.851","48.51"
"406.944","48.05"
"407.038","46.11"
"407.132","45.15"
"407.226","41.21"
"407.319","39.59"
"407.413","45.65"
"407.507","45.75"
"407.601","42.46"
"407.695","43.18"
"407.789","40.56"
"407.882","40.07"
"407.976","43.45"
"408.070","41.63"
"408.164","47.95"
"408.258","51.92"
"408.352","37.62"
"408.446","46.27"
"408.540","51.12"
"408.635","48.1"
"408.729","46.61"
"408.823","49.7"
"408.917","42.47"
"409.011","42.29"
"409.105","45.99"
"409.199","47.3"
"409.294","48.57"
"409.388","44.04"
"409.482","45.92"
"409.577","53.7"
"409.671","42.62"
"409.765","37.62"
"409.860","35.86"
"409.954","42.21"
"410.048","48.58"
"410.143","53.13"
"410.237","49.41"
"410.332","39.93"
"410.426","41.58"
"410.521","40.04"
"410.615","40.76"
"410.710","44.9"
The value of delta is 405.168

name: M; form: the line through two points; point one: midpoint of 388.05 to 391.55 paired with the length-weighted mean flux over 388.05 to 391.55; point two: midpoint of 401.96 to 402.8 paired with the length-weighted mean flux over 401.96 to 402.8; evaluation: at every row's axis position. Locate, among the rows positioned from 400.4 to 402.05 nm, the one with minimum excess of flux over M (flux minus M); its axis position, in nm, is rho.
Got 400.899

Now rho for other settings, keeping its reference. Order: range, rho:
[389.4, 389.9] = 389.525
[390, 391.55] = 390.782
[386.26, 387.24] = 387.021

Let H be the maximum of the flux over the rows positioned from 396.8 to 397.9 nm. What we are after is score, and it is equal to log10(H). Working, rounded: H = 48.68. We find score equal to 1.69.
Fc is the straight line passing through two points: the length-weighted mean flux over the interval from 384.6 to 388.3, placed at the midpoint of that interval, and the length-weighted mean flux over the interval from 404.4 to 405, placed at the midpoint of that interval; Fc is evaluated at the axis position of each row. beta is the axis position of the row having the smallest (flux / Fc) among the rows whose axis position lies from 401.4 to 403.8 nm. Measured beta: 403.399 nm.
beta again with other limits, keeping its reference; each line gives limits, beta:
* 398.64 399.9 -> 398.690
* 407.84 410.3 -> 409.860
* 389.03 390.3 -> 389.973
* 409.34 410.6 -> 409.860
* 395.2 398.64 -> 397.498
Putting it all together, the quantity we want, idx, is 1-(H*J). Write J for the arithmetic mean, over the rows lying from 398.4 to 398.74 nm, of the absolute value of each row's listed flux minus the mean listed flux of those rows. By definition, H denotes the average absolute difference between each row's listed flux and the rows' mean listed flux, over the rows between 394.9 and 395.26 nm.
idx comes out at -7.0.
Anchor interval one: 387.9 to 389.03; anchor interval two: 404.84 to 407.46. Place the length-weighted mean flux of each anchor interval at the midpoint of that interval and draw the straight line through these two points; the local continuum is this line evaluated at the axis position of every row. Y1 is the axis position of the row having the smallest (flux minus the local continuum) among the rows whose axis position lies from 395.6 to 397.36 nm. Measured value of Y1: 397.224 nm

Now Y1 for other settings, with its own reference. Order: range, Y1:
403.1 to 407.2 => 404.050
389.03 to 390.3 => 389.973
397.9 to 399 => 398.690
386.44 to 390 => 388.629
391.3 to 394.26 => 393.401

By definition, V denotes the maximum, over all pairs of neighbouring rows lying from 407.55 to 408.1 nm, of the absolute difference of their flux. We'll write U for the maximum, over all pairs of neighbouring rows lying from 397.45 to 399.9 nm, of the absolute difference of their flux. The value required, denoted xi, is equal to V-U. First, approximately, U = 14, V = 3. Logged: -11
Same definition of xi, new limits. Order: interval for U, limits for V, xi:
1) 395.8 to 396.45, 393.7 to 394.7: 0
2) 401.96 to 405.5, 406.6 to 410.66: -4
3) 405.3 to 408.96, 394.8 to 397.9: 0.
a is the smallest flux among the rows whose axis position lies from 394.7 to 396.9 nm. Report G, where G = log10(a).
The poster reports 1.58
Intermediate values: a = 38.09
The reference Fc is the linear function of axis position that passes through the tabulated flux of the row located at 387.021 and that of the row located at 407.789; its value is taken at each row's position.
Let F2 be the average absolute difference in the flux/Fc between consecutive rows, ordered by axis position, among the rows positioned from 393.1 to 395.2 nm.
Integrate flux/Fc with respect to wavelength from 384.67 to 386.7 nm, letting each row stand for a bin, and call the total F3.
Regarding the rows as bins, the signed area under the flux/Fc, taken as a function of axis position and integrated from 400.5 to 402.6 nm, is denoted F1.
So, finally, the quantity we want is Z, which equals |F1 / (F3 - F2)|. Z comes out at 1.21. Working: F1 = 2.41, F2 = 0.086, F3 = 2.08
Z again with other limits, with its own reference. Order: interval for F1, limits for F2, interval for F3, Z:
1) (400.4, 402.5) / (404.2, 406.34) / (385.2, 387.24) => 1.18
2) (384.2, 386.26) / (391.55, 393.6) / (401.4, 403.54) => 0.85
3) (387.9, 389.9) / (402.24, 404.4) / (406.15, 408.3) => 0.85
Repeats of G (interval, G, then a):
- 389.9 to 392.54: 1.57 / 37.41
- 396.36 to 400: 1.54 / 34.4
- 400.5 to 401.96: 1.60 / 40.07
